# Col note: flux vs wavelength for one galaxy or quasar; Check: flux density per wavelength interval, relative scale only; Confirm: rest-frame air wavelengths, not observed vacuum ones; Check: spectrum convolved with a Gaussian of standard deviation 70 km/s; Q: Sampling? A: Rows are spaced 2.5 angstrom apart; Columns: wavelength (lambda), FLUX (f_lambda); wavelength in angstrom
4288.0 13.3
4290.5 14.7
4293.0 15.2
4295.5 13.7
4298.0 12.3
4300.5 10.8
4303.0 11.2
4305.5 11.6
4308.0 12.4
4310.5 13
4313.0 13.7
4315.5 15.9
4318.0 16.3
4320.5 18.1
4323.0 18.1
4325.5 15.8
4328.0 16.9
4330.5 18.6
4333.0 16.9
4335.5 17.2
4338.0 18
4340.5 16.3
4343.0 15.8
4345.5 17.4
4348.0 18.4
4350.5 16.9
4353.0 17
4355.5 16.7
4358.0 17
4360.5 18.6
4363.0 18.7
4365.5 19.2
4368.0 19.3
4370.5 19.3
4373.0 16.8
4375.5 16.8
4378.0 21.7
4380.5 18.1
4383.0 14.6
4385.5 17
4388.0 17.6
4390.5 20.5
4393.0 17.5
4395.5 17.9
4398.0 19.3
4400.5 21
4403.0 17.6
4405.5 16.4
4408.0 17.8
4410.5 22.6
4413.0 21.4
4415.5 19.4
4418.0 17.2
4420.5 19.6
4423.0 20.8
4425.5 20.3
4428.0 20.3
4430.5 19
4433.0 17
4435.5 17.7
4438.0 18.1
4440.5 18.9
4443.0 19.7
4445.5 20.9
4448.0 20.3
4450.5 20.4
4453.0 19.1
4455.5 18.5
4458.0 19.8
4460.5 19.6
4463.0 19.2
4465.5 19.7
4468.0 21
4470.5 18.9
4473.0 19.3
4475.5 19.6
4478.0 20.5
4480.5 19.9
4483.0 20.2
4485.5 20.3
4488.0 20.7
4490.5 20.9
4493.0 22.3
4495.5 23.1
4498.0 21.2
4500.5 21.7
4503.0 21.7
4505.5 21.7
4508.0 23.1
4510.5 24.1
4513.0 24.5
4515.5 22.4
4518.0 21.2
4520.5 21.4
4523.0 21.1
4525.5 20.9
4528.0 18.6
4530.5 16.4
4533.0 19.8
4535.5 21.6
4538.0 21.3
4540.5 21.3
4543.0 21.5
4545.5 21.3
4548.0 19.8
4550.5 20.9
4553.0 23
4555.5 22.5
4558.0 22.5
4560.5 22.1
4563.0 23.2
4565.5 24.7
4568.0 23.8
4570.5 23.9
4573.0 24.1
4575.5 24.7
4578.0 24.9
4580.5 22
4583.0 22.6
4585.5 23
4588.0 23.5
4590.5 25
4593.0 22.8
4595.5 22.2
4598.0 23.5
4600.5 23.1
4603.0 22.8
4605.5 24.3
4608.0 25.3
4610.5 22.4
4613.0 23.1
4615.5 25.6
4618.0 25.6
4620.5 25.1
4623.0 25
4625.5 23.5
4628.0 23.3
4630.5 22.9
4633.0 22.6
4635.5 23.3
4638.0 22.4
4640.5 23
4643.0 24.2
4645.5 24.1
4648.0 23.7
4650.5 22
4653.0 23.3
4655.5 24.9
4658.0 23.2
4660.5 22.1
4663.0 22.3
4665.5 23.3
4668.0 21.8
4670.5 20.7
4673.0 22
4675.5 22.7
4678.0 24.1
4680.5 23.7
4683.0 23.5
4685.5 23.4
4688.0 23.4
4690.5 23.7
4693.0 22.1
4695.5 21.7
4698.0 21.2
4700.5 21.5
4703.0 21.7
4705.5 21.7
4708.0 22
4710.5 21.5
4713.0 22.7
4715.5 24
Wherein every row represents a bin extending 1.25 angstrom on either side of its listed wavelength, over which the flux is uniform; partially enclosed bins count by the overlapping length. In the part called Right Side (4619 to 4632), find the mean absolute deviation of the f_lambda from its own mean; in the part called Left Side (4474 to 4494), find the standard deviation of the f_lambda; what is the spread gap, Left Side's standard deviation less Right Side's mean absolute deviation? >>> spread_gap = -0.1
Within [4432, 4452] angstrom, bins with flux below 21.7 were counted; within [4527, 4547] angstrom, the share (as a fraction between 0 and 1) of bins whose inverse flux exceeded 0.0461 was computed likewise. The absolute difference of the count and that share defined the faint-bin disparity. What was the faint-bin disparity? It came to 7.00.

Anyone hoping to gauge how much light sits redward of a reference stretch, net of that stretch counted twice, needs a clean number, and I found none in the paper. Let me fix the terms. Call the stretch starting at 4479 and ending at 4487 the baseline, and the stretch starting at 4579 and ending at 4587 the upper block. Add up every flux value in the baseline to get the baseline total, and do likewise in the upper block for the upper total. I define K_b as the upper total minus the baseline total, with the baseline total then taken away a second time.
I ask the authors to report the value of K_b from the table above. -53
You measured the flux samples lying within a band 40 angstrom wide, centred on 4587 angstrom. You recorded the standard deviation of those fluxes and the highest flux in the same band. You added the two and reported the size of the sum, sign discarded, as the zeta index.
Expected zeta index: 25.9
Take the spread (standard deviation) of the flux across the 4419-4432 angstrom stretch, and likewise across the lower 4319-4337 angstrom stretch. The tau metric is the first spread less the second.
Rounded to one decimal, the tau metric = -0.3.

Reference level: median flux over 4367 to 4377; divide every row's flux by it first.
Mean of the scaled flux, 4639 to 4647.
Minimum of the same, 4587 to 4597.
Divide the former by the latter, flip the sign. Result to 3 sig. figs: -1.07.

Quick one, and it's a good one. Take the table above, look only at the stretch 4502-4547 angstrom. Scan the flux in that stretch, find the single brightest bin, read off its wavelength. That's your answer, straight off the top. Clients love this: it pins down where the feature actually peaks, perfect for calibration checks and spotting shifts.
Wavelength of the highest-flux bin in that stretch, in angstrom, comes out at 4513.0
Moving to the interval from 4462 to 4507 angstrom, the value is 4495.5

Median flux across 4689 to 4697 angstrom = 22.1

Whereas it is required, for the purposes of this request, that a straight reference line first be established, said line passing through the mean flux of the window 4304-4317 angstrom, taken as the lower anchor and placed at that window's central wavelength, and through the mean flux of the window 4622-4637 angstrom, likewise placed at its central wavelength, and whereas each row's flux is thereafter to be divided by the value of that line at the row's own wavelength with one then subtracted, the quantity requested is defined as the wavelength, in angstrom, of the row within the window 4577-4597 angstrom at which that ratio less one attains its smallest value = 4595.5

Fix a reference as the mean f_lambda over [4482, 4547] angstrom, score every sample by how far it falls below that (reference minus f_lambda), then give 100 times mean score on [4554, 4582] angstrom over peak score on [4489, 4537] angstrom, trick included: -44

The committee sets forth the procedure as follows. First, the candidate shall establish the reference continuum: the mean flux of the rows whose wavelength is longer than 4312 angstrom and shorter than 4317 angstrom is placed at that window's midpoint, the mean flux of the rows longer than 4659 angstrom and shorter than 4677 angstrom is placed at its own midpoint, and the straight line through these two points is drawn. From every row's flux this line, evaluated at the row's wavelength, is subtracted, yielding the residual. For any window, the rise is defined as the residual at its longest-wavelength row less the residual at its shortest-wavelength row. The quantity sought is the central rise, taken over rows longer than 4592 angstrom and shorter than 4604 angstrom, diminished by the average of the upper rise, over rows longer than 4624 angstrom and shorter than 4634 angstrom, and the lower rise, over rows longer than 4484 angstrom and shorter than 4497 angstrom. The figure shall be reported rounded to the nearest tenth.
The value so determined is -1.0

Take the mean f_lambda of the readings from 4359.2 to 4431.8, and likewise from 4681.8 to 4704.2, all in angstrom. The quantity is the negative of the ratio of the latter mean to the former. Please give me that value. -1.19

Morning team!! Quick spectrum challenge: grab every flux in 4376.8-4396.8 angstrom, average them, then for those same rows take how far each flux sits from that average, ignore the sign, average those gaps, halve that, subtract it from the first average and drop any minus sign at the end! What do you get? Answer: 17.4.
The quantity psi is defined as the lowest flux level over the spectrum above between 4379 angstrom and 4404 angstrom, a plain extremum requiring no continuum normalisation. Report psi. 14.6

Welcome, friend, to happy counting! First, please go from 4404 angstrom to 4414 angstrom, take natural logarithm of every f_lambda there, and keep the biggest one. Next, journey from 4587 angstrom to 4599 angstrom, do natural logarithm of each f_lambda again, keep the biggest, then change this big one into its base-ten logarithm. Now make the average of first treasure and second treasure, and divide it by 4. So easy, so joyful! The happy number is 0.453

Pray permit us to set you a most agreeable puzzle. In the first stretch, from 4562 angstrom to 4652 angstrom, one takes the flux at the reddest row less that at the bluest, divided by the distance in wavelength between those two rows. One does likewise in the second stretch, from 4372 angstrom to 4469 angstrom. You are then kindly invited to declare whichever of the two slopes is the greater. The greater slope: 0.04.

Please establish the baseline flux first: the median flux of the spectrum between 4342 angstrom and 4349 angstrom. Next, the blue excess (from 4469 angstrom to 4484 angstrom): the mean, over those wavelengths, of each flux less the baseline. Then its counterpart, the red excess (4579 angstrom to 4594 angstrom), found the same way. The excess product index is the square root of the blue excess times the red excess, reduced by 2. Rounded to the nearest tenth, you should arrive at 1.7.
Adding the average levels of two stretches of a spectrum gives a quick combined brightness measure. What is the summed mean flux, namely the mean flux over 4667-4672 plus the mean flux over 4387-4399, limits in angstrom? 39.8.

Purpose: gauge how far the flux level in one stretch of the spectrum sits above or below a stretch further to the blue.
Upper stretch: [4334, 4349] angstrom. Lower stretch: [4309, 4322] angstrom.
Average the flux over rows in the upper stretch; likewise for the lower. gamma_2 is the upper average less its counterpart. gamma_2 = 1.8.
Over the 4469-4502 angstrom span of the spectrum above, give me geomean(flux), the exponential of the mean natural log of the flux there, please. 20.6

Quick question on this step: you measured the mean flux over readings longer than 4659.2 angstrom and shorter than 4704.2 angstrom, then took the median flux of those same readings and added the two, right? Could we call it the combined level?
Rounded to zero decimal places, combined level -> 45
